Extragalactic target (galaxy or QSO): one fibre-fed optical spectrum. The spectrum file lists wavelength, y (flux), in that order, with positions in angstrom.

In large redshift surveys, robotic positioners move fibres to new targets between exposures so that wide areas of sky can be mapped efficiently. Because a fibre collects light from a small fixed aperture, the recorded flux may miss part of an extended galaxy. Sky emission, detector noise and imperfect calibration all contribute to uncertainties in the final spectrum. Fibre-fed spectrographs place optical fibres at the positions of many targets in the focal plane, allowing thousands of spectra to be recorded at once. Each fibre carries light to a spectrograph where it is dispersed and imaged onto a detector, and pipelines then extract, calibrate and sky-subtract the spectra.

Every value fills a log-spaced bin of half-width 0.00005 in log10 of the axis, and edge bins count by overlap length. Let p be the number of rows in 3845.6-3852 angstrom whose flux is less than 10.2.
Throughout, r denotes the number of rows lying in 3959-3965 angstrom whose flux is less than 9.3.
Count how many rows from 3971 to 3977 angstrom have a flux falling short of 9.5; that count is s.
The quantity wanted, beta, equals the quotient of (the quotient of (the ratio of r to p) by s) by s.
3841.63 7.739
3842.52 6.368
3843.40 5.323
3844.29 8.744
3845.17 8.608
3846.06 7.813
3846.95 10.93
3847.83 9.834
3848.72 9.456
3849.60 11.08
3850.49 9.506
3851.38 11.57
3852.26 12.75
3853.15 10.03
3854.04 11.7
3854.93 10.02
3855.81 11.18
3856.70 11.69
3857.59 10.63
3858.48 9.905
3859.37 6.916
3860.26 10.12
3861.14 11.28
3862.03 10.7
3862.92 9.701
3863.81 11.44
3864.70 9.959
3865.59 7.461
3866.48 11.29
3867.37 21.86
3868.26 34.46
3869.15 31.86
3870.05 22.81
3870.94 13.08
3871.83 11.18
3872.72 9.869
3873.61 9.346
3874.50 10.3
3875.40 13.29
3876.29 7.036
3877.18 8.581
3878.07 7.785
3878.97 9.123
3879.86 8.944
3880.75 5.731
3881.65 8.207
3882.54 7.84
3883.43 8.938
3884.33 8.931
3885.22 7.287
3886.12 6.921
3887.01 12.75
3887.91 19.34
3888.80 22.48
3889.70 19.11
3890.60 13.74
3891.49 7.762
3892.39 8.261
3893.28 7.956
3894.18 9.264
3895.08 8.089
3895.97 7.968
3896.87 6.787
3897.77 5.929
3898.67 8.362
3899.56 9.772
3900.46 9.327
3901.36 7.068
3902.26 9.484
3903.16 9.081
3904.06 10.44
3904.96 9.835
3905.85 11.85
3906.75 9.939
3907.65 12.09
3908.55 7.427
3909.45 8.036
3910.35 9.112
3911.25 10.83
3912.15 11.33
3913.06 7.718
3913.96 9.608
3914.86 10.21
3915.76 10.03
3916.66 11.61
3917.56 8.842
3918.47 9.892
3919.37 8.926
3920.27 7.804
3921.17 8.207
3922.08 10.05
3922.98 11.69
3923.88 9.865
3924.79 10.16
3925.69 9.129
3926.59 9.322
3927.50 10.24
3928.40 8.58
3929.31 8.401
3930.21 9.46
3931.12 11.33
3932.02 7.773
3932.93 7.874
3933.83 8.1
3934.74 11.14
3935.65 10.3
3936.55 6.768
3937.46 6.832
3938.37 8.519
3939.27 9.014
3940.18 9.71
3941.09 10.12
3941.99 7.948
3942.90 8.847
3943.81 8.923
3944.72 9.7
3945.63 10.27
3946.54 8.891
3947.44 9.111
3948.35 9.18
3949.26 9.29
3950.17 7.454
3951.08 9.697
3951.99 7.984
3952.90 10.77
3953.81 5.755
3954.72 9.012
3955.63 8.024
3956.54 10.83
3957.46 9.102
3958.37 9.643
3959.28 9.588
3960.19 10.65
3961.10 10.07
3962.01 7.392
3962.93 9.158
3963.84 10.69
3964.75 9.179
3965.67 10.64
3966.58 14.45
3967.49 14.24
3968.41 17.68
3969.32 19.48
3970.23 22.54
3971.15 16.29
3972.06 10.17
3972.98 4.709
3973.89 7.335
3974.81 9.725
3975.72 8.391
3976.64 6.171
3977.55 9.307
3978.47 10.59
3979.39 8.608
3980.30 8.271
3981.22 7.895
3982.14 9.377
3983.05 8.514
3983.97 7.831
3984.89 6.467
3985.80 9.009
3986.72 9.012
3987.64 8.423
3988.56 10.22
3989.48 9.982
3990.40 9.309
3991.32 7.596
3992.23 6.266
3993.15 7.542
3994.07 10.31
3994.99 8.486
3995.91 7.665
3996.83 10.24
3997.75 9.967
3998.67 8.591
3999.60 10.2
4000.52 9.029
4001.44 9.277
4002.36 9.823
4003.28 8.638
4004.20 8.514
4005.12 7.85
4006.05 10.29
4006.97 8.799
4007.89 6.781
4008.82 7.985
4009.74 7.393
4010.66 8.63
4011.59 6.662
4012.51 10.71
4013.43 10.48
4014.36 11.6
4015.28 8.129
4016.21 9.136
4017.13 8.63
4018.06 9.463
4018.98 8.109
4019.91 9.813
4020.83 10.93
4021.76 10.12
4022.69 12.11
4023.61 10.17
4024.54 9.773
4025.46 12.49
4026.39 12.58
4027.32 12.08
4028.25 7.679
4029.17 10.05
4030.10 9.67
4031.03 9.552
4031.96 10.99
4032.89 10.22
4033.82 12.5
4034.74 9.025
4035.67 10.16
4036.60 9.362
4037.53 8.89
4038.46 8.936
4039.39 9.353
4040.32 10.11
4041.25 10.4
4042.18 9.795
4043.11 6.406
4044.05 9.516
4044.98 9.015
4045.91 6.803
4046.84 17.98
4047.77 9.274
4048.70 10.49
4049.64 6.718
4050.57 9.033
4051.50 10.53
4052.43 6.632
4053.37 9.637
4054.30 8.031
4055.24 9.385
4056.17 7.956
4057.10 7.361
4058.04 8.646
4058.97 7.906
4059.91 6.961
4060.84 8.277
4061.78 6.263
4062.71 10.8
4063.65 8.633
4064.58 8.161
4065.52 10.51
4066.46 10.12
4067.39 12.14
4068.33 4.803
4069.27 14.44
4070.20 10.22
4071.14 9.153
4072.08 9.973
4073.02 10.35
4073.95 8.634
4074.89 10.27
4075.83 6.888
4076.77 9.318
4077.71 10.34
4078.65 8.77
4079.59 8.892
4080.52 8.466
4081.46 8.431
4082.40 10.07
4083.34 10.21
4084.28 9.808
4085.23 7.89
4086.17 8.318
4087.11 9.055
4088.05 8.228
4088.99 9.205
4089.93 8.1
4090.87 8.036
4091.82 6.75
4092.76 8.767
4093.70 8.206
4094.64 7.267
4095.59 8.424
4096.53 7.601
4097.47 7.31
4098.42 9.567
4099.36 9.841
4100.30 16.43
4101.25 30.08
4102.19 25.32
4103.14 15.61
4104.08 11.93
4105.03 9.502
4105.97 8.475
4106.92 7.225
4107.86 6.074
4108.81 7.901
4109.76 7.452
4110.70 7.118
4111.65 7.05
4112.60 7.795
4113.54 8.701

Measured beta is 0.047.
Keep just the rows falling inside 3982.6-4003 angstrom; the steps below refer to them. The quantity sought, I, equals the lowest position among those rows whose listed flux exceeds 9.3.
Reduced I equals 3988.56 angstrom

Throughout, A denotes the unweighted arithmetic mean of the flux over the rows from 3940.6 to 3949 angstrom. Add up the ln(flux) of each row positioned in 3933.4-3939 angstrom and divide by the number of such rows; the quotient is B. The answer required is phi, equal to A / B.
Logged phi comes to 4.32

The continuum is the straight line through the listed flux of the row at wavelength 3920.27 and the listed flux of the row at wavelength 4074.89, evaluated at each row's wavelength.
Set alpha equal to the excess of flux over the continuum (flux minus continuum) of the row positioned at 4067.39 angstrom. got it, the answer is 2.0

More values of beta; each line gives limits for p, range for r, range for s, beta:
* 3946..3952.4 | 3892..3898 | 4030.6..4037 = 0.250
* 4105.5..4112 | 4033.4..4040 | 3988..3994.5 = 0.027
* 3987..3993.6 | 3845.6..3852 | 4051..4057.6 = 0.007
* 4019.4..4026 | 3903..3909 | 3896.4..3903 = 0.014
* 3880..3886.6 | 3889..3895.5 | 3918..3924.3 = 0.079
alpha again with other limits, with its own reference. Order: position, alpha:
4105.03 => -1.2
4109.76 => -3.4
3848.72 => 2.8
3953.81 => -2.6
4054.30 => -1.9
